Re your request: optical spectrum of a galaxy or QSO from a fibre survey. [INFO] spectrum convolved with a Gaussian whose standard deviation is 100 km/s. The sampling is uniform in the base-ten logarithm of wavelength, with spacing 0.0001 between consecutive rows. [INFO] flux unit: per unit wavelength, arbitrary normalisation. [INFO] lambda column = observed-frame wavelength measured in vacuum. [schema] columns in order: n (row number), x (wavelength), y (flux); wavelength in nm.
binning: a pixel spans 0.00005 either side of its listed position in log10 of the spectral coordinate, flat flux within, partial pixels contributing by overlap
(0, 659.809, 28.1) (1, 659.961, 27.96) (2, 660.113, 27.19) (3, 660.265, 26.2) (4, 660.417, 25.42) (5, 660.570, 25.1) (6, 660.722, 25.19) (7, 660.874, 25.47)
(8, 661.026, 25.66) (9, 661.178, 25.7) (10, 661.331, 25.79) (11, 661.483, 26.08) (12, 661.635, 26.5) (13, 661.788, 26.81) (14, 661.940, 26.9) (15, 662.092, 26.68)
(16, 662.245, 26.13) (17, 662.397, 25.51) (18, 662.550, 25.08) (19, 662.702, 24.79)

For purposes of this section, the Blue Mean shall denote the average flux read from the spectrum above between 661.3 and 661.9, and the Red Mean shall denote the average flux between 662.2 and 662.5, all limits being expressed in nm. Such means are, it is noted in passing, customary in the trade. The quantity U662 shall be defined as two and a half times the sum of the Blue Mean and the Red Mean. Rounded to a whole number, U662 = 130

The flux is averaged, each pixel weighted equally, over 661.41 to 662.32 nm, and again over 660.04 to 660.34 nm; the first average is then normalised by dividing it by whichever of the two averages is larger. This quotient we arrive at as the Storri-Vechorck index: 0.99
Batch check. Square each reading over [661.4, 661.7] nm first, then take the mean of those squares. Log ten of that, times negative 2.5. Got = -7.10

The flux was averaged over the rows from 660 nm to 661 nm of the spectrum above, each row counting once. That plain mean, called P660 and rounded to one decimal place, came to 25.8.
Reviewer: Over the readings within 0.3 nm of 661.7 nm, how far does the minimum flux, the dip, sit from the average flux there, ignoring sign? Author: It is 0.49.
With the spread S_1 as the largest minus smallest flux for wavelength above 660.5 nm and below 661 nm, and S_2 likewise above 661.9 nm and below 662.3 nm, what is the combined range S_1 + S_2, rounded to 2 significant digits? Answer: 1.1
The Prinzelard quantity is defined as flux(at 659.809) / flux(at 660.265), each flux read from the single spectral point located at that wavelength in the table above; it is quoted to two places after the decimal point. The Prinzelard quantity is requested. 1.07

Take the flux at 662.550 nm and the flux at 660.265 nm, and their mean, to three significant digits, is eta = 25.6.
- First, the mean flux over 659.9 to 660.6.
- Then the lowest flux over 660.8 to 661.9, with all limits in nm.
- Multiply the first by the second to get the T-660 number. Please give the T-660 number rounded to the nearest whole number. 672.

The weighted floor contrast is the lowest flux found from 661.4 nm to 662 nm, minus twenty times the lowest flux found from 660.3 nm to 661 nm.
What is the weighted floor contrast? -476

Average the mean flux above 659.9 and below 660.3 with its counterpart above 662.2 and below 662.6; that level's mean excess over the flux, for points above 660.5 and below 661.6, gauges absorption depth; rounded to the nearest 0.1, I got 0.8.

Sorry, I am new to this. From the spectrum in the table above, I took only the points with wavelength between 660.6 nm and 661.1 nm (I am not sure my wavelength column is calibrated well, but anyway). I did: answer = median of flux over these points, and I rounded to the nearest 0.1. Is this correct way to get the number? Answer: 25.5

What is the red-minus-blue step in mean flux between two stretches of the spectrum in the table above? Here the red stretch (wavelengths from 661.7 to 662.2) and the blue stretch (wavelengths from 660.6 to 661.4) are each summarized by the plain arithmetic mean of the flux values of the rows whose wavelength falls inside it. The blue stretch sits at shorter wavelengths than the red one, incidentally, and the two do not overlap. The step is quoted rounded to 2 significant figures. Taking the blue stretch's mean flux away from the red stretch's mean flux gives 1.2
